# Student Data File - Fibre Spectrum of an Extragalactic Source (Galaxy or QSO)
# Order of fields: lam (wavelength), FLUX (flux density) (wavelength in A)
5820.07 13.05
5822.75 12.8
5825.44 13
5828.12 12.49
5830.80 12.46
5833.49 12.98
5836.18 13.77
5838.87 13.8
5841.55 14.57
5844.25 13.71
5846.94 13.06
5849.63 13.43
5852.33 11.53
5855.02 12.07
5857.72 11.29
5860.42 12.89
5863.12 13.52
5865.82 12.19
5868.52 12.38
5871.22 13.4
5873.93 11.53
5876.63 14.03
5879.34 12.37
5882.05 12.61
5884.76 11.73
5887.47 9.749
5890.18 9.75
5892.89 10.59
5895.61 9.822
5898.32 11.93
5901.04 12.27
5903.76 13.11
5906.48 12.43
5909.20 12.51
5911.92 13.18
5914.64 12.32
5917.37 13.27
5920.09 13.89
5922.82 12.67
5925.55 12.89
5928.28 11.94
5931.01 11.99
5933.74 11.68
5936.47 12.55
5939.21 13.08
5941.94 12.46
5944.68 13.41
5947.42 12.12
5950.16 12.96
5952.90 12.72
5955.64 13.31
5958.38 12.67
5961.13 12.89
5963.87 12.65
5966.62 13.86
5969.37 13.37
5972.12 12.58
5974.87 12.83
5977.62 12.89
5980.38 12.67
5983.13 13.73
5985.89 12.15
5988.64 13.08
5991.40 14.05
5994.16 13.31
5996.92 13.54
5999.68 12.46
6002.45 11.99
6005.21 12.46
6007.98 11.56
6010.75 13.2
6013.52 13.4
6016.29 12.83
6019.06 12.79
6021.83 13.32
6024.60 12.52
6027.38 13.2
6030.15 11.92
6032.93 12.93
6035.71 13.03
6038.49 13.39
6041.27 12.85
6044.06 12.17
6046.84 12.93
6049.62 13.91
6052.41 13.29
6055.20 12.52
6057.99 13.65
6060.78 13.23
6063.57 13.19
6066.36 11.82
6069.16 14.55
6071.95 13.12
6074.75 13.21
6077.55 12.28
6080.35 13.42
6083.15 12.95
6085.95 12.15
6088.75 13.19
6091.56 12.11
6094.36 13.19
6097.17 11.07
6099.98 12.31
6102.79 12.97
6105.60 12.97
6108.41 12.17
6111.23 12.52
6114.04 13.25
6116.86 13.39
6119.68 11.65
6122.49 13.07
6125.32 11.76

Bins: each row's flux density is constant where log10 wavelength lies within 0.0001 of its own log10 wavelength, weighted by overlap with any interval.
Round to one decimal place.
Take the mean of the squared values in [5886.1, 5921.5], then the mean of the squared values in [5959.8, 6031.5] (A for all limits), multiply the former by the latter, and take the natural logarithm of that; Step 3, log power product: 10.1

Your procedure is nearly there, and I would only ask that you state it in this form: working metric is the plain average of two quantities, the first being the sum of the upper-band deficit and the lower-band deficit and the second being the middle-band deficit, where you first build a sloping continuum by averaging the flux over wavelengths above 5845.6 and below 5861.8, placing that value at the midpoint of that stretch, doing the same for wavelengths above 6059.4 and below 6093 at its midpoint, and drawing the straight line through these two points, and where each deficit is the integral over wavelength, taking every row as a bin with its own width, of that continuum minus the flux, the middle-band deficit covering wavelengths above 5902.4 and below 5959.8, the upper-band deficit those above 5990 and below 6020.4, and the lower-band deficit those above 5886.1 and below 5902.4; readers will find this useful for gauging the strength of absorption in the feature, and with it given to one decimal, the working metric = 8.6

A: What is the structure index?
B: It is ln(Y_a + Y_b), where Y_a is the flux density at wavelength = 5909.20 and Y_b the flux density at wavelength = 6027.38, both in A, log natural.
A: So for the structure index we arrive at 3.25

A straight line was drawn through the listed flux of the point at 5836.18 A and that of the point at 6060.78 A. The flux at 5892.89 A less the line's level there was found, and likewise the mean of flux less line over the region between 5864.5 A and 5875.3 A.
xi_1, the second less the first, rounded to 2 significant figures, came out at 1.7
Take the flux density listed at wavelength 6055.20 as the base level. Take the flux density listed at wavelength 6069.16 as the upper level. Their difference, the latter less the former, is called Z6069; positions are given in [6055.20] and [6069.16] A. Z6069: 2.0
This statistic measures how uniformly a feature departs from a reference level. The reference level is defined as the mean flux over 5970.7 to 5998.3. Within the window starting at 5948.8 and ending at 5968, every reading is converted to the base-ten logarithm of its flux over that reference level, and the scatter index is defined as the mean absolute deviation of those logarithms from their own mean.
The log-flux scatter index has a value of 0.0108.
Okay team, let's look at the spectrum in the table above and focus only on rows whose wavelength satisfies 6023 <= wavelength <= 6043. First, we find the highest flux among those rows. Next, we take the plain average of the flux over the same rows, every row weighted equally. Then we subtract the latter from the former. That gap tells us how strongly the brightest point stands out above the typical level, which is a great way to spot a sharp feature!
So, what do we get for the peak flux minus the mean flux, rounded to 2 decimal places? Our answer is 0.56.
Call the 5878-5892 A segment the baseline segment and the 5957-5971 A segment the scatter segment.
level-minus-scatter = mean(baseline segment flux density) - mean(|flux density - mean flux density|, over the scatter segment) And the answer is 10.8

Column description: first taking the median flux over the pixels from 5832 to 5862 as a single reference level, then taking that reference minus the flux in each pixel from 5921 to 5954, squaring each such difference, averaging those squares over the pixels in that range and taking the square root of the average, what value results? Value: 0.72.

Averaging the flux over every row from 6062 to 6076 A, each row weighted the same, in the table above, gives 13.2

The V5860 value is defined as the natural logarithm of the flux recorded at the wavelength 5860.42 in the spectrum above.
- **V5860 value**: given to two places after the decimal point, 2.56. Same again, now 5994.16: 2.59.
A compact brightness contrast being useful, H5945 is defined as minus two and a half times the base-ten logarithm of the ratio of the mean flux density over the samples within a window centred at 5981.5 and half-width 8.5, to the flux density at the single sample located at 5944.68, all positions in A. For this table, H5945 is 0.043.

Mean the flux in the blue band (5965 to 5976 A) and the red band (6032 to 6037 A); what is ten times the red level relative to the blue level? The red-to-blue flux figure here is 9.9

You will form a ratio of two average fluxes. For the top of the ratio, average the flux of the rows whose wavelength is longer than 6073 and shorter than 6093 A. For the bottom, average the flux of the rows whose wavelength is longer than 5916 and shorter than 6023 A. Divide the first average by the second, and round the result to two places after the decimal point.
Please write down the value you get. 0.99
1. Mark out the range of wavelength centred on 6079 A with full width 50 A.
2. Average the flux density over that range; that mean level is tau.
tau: 12.8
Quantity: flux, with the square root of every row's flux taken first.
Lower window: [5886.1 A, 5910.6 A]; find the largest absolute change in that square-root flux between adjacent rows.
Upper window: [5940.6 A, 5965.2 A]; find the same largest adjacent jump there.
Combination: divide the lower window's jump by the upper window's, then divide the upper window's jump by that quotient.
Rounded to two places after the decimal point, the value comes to 0.10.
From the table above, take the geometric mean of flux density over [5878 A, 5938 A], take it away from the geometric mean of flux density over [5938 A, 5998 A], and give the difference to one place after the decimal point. 1.0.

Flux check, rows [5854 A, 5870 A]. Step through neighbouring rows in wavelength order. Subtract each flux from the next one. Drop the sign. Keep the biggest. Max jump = 1.6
